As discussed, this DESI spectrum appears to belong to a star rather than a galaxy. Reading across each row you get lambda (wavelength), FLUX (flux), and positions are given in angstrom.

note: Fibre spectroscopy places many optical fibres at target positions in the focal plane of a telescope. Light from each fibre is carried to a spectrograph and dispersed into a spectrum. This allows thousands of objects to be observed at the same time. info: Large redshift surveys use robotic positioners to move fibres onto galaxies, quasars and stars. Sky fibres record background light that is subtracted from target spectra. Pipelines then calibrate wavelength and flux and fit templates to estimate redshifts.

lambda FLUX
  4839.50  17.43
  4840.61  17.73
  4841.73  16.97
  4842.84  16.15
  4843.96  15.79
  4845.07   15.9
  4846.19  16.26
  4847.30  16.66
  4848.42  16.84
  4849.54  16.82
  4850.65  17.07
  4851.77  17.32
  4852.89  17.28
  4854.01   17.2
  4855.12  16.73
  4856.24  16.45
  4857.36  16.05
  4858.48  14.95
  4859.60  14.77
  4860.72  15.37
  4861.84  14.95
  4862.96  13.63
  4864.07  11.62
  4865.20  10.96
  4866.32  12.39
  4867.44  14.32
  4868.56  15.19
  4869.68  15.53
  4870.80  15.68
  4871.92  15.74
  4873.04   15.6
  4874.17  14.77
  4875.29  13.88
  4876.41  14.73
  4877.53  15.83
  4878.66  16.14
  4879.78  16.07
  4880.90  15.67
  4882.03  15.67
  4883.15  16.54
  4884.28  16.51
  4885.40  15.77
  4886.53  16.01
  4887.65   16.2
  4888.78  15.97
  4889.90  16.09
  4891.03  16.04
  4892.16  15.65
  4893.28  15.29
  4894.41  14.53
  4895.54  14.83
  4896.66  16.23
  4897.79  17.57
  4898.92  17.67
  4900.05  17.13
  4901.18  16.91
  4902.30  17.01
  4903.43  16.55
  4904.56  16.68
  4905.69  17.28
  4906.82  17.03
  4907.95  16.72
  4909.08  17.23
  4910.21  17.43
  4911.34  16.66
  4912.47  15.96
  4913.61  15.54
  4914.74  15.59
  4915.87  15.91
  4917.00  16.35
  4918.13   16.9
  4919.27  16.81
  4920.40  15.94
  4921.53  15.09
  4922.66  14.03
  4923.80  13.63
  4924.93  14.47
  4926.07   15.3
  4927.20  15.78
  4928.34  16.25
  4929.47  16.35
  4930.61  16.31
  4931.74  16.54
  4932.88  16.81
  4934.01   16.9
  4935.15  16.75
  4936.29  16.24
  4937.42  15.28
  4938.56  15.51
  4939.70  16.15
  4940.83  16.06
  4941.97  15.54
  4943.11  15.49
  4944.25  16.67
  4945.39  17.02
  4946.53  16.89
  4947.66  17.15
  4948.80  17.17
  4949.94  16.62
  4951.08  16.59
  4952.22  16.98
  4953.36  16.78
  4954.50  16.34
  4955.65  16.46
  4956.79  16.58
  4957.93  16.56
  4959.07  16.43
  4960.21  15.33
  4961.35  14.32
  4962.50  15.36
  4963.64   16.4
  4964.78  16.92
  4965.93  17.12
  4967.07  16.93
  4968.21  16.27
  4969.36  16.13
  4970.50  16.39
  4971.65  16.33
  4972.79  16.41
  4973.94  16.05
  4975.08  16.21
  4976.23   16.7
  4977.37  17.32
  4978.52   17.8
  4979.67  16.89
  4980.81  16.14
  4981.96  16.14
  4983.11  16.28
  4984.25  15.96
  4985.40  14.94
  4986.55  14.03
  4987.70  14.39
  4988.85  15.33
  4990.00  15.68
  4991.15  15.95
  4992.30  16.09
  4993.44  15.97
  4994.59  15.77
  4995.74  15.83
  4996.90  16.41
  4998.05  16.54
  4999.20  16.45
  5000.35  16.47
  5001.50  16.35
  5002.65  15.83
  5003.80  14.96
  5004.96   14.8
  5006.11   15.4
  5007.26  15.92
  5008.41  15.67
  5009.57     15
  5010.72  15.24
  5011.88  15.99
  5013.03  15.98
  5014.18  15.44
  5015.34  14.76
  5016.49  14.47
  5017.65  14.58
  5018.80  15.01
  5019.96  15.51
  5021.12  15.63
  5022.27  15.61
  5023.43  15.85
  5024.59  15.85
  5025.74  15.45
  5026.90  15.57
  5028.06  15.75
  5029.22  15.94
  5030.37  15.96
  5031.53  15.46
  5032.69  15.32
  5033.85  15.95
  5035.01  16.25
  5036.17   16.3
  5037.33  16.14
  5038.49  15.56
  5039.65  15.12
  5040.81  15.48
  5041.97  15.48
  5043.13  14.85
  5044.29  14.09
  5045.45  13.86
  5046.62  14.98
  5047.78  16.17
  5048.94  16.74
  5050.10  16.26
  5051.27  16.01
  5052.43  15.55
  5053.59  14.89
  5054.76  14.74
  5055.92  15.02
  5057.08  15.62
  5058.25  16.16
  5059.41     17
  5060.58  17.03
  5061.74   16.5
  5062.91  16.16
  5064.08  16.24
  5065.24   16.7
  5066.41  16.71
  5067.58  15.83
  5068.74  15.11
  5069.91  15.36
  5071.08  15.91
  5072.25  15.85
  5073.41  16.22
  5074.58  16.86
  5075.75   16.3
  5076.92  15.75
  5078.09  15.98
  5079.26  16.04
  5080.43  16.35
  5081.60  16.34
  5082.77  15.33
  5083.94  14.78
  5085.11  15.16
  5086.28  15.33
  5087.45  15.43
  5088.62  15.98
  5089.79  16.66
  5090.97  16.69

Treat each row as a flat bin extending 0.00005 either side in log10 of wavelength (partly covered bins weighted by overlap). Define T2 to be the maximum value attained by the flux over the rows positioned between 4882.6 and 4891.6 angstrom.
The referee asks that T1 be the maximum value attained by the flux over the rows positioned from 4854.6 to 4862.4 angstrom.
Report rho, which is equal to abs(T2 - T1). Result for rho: 0.2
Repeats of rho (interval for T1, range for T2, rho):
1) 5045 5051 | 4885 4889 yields 0.5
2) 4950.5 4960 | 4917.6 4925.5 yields 0.1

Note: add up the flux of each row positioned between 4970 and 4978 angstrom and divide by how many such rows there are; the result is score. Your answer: 16.5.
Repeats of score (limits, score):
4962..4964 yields 15.9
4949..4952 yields 16.6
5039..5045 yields 15.0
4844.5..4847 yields 16.1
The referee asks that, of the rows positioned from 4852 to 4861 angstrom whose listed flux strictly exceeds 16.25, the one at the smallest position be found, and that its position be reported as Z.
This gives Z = 4852.89 angstrom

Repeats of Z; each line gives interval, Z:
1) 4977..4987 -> 4977.37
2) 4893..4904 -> 4897.79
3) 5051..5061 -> 5059.41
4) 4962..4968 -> 4963.64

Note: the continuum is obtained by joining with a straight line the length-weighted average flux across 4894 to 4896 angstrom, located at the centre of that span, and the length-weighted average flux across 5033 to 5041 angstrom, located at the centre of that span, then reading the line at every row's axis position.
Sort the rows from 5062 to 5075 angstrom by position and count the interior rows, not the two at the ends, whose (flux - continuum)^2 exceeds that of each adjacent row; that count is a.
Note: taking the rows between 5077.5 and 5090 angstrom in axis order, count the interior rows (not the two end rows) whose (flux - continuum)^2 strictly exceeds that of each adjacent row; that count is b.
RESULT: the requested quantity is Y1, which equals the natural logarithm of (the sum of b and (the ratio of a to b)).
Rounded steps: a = 3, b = 2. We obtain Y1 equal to 1.25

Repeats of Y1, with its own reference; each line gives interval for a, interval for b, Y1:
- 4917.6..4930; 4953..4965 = 0.92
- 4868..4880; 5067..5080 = 1.56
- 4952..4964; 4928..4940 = 1.10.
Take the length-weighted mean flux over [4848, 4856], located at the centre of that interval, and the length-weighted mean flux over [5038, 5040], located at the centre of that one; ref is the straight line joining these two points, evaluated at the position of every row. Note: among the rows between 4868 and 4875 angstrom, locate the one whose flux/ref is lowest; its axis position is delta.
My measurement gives 4874.17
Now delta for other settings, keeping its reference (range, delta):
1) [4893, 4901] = 4894.41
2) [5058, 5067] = 5058.25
